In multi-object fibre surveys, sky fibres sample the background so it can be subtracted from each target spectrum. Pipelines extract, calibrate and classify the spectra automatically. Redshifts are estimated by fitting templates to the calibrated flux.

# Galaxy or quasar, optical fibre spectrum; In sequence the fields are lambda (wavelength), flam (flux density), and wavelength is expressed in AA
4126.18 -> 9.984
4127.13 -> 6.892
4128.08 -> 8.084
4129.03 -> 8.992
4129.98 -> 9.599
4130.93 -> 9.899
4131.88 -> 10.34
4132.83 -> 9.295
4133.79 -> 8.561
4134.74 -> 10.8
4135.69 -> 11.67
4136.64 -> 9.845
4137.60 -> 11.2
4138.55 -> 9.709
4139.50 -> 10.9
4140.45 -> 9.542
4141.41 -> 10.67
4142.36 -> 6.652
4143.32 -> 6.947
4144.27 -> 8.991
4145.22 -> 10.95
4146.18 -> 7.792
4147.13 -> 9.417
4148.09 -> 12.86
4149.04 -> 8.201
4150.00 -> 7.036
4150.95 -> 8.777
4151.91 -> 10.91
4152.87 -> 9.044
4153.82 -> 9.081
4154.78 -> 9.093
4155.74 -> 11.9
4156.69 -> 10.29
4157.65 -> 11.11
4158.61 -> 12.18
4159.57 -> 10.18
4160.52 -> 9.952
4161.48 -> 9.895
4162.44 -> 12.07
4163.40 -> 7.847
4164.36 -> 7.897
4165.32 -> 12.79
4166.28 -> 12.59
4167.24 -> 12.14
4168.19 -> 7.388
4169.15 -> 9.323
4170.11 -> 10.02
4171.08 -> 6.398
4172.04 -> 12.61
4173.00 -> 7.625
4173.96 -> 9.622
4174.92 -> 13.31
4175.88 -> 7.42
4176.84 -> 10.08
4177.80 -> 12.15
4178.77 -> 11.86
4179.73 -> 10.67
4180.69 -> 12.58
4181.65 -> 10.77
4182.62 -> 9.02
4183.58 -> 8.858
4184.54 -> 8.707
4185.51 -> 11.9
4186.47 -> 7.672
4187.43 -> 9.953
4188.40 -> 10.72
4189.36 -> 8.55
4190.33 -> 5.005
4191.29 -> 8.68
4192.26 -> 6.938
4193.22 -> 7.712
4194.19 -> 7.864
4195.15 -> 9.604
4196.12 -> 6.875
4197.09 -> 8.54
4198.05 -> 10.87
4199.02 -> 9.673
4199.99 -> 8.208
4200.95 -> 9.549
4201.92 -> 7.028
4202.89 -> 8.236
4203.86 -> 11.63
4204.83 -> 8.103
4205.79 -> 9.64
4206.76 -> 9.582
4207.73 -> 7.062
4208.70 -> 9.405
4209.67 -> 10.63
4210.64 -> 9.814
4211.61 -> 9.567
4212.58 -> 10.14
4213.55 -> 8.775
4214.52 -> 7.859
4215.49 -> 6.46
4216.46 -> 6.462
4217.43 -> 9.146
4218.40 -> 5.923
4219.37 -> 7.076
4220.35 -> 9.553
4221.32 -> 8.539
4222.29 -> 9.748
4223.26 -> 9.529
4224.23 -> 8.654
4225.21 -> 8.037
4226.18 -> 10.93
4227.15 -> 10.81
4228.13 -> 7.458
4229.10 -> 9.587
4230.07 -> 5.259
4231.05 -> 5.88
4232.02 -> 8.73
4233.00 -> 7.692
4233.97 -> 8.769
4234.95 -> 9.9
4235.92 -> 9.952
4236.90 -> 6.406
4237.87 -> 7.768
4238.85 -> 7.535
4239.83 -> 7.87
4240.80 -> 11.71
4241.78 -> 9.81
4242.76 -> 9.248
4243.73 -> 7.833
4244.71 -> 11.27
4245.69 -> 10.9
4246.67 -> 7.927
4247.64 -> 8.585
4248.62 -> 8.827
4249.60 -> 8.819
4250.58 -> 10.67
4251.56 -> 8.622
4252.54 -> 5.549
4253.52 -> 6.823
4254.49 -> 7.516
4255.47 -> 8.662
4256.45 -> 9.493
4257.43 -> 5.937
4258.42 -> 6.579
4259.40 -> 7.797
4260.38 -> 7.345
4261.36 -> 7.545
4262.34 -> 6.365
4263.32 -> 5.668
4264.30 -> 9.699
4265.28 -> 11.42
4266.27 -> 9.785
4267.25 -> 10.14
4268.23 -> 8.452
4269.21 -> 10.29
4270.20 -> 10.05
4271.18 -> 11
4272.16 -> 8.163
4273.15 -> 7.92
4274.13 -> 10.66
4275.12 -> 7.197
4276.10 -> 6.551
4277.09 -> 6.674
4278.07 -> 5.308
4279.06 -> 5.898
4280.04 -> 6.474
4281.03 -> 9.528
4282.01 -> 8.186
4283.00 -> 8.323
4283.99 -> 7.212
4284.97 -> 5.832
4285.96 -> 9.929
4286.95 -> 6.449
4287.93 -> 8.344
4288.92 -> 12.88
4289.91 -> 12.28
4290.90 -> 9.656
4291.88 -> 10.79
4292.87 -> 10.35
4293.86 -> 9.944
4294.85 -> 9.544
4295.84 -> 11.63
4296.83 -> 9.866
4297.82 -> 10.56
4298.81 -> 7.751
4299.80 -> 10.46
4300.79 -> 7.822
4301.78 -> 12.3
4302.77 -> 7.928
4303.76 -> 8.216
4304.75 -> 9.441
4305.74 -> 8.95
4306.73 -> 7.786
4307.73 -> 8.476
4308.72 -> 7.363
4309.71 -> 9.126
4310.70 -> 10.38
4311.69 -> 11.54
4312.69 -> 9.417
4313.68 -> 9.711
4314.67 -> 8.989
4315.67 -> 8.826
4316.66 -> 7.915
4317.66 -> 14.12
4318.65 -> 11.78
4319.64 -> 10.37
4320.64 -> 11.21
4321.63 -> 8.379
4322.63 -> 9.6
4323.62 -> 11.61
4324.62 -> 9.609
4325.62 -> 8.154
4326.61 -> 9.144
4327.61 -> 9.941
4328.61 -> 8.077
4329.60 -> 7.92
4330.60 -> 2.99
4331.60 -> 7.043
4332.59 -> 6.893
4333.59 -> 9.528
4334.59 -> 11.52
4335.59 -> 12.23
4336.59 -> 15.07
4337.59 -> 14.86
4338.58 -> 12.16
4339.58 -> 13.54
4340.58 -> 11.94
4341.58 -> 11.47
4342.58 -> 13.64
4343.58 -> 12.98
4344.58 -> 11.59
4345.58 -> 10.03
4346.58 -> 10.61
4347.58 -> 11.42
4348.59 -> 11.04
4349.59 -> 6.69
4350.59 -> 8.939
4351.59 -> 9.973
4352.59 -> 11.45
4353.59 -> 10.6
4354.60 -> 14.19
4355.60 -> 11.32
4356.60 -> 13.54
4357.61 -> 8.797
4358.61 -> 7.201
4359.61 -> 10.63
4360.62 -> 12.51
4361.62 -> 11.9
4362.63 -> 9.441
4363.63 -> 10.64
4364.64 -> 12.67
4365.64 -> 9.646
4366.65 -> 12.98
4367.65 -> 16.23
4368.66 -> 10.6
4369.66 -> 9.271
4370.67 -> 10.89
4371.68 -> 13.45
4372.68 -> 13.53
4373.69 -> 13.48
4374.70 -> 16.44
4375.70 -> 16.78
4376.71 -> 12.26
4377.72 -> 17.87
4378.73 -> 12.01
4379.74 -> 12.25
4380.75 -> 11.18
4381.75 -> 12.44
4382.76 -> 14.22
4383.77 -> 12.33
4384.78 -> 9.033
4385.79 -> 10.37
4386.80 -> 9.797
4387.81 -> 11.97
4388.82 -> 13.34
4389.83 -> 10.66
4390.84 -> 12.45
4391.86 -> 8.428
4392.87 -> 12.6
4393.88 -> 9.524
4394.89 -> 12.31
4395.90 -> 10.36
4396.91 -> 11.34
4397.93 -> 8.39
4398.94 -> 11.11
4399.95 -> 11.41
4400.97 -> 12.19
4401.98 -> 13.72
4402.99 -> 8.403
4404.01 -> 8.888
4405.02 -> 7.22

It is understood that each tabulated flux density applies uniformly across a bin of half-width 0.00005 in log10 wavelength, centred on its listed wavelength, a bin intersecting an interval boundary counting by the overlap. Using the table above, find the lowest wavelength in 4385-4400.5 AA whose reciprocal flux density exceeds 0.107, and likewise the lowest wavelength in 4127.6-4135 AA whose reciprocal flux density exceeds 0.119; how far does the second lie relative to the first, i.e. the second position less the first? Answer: -263.8 AA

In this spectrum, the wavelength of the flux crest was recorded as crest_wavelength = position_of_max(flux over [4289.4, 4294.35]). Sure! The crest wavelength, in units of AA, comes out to 4289.91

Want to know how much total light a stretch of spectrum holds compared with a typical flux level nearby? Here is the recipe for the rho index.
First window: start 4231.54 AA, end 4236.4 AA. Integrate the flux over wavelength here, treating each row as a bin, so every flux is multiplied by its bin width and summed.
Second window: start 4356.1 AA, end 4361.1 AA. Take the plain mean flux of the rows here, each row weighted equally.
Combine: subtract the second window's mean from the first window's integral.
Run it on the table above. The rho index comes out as 33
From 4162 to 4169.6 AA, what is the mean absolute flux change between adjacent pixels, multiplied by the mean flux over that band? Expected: 24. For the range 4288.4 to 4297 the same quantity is 13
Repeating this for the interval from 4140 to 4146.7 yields 18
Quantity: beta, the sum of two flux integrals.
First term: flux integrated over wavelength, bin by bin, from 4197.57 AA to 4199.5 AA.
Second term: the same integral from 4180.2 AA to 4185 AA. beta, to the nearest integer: 68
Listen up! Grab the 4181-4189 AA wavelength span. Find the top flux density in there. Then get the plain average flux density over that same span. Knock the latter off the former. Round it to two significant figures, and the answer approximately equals 2.2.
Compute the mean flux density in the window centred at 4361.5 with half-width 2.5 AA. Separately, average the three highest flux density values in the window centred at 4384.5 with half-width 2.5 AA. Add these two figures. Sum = 23.3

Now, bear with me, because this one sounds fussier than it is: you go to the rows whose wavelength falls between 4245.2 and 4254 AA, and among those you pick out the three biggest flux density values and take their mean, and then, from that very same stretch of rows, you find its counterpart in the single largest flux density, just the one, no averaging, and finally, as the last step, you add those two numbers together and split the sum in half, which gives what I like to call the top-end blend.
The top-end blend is 10.5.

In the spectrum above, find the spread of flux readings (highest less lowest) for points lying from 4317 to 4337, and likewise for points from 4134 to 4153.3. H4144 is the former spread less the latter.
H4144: 5.9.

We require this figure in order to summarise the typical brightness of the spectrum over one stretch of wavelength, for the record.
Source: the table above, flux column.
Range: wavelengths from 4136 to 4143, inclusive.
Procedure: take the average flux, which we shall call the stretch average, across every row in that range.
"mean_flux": 9.8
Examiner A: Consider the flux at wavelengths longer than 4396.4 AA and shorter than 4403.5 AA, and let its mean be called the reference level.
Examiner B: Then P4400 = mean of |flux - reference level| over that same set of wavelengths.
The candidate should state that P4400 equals 1.45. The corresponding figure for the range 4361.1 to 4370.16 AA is 1.74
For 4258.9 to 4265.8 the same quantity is 1.48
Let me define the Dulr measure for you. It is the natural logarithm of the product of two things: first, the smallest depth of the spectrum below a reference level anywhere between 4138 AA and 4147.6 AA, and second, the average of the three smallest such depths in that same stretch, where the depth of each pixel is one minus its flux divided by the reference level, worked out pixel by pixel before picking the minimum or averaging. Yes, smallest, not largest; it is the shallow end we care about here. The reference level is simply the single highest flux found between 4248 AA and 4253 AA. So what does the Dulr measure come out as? -7.8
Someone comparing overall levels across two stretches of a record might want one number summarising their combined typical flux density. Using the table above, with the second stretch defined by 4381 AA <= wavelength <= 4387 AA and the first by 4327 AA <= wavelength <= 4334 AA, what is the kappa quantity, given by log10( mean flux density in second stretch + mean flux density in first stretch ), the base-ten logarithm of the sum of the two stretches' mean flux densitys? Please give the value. 1.28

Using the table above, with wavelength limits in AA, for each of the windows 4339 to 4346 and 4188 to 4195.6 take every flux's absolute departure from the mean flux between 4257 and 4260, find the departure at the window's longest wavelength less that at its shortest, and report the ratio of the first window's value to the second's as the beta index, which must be 3.1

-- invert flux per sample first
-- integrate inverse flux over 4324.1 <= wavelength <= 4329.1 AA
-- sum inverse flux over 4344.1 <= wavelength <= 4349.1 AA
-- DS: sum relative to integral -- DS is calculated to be 0.82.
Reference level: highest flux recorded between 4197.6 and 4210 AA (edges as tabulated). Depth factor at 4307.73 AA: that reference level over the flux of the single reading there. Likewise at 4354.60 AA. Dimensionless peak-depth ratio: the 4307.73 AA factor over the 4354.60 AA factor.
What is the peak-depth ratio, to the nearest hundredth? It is 1.67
